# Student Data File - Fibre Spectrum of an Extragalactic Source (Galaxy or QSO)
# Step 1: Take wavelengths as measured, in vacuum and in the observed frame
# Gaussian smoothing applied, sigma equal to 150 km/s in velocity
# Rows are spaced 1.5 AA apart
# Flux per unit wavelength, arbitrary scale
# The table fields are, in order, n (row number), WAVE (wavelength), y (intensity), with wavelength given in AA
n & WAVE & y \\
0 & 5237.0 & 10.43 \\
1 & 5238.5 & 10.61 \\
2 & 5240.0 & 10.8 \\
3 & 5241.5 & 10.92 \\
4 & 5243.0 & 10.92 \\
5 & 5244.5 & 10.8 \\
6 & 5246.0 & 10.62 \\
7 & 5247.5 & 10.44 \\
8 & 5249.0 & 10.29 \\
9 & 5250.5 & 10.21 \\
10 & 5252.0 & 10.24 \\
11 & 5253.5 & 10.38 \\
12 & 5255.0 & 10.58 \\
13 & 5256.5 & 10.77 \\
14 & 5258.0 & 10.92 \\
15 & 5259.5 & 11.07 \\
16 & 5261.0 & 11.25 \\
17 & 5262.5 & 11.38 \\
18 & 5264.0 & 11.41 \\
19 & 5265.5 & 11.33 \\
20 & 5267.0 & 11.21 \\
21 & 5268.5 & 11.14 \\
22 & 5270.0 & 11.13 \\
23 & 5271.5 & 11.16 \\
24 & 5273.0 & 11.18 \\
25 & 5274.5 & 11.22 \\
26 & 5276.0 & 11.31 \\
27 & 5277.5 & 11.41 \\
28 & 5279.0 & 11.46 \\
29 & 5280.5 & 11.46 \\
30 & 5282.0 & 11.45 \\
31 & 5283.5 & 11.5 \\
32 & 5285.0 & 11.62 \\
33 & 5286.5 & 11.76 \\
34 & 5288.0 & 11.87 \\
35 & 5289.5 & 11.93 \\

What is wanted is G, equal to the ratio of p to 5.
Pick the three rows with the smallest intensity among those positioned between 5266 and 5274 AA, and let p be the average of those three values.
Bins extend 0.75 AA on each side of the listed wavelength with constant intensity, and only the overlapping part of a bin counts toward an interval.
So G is 2.23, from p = 11.1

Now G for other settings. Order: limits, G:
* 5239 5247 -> 2.15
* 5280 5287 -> 2.29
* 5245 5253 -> 2.05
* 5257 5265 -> 2.22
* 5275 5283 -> 2.28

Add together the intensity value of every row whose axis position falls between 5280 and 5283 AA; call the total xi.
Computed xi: 22.9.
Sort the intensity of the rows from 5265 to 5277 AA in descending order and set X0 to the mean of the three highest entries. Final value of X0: 11.3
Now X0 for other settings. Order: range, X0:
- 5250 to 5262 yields 11.1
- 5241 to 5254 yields 10.9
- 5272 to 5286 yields 11.5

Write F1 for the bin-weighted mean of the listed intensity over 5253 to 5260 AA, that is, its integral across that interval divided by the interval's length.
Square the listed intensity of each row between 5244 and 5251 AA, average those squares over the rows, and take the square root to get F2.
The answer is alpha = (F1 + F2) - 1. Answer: 20.2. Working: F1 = 10.7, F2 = 10.5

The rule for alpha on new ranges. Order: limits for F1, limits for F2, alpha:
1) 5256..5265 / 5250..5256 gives 20.5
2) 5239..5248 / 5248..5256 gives 20.1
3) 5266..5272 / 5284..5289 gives 21.9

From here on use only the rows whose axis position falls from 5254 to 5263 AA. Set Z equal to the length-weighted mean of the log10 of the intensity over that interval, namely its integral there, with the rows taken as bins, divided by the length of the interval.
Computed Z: 1.040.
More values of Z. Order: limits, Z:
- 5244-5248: 1.026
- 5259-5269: 1.052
